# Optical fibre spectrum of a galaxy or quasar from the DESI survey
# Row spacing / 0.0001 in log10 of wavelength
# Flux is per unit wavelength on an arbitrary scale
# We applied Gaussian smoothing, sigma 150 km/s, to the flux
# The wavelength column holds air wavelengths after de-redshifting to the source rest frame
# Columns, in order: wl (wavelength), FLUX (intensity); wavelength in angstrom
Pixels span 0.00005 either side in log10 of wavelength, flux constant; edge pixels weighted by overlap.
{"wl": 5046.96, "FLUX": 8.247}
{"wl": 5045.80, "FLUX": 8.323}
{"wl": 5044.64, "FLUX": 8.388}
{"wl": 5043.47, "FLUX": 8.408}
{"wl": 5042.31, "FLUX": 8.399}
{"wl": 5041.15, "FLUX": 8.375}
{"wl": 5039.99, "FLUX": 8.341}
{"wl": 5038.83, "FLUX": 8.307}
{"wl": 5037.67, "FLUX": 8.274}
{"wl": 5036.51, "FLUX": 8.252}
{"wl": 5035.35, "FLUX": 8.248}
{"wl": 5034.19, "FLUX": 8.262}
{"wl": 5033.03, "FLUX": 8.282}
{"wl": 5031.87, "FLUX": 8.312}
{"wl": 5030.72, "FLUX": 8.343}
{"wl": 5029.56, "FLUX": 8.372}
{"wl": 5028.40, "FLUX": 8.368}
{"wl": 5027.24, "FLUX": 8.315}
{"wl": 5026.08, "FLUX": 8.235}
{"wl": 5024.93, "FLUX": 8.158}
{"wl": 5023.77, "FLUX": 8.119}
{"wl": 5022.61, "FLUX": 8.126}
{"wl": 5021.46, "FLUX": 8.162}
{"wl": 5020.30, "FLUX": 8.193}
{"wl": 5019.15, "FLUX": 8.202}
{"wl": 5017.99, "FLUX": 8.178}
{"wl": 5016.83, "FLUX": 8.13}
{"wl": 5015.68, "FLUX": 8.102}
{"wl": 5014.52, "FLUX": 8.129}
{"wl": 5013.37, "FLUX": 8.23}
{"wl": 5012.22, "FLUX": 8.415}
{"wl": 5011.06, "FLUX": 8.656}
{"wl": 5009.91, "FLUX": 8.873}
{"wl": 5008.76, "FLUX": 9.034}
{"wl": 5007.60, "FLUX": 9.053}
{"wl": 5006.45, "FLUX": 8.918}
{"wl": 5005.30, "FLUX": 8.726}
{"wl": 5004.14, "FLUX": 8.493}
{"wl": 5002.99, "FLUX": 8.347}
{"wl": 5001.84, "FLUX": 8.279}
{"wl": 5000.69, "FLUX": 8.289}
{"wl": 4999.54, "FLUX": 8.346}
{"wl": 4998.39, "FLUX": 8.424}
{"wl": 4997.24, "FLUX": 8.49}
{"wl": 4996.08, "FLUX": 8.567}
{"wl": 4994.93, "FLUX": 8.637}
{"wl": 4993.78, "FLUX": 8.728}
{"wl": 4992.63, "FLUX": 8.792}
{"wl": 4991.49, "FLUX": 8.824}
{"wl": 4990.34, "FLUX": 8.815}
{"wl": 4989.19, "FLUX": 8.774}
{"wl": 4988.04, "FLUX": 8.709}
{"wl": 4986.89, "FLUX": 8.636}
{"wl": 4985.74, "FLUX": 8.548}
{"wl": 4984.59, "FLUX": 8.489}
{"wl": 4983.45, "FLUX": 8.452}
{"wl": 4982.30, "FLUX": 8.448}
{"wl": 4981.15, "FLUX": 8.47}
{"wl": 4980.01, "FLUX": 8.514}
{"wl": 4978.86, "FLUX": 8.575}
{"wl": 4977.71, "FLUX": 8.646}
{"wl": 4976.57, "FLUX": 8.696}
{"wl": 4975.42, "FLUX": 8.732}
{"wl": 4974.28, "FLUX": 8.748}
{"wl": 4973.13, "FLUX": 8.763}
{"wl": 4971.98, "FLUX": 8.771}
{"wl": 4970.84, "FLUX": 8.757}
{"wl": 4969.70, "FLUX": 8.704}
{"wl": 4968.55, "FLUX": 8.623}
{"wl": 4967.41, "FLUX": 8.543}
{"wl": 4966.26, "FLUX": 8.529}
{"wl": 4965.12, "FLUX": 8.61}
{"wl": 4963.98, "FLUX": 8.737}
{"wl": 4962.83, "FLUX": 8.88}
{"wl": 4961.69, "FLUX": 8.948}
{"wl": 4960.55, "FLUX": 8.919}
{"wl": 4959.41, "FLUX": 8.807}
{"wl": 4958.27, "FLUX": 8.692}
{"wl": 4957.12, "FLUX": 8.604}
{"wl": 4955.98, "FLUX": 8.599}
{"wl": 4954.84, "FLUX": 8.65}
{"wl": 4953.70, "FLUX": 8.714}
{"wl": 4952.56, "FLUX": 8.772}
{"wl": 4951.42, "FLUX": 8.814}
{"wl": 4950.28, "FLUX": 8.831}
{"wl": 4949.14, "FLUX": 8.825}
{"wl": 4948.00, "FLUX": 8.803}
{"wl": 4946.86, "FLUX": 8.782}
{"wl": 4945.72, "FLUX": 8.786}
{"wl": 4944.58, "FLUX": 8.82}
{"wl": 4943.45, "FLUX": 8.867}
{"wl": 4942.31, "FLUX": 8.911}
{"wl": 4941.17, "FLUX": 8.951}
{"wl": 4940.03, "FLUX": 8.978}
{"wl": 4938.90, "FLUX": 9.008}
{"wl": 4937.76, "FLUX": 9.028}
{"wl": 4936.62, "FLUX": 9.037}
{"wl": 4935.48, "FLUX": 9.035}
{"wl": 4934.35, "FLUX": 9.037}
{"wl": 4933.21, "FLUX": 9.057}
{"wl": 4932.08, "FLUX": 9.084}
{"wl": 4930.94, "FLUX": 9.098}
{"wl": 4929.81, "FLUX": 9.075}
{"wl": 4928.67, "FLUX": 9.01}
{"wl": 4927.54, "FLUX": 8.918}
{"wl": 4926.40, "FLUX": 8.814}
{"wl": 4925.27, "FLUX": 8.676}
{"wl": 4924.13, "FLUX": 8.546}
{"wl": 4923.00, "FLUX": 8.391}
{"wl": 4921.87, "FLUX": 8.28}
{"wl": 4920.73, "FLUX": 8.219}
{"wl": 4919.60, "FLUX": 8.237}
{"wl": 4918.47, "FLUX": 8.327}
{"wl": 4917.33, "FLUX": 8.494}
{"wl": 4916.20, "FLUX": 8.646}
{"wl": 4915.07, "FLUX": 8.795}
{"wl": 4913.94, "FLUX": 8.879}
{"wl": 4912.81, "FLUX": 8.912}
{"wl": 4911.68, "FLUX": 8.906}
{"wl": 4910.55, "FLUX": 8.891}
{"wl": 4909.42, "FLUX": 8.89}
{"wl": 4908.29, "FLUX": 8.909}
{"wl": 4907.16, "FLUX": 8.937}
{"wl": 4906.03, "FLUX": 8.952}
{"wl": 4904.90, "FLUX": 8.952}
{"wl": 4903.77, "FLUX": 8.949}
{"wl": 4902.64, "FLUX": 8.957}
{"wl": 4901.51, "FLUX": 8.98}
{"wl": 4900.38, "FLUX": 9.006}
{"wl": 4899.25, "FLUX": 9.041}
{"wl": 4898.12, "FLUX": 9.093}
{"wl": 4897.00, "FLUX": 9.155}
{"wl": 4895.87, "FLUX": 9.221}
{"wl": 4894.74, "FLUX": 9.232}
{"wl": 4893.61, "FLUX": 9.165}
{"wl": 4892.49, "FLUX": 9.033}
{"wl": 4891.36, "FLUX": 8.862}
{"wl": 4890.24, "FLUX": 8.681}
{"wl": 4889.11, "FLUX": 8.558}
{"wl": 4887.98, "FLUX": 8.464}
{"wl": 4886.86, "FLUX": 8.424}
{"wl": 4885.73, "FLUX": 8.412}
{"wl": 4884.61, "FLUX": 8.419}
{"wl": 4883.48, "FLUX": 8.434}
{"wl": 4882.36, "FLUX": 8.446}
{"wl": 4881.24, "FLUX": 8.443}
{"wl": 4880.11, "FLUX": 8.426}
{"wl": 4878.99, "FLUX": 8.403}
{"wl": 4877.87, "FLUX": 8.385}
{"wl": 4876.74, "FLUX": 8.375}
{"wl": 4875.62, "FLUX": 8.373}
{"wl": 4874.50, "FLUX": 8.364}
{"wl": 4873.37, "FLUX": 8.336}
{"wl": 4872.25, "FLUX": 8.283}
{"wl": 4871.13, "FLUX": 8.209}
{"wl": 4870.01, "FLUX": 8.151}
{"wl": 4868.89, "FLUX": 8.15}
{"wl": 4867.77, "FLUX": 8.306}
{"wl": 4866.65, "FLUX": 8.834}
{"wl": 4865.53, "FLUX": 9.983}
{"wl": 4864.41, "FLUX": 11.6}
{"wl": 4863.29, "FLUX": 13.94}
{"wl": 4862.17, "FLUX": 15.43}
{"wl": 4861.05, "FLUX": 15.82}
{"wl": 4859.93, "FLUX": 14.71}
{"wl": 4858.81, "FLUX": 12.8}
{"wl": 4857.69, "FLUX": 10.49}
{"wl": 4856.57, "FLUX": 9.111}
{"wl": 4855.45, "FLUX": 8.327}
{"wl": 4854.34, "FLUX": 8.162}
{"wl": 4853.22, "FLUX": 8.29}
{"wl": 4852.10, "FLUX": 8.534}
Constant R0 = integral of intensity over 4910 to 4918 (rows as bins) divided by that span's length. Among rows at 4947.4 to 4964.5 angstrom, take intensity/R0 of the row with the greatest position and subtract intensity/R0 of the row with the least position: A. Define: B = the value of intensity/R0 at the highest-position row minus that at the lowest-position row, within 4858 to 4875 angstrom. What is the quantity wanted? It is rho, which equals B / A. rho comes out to 67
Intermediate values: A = -0.008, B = -0.505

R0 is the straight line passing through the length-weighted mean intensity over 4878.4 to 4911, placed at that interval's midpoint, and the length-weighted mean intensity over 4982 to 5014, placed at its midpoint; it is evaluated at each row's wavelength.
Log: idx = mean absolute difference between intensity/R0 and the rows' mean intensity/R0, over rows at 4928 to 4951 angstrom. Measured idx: 0.010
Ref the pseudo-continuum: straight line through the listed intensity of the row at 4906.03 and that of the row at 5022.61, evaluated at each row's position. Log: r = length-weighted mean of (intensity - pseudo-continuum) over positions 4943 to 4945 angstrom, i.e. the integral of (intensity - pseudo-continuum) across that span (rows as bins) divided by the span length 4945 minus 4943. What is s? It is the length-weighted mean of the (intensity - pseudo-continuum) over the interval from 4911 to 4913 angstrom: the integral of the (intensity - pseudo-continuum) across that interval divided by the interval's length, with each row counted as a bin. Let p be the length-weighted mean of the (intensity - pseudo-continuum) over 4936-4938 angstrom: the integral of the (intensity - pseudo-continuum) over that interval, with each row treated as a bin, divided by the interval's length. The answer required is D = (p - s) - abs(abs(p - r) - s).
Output 0.2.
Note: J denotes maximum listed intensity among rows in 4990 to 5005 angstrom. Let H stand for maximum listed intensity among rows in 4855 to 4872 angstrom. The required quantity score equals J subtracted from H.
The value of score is 7.0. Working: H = 15.82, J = 8.824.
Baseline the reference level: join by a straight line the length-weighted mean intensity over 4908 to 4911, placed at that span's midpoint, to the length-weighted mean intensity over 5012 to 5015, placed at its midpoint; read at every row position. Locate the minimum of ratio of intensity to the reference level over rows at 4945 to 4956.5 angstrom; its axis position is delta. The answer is 4955.98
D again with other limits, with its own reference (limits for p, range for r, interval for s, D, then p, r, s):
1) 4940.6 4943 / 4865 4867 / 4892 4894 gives 0.1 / 0.2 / 0.22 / 0.05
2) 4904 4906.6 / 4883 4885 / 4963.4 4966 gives -0.7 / 0.0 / -0.68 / 0.12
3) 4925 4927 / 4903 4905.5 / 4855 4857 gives -0.1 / -0.1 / -0.01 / -0.59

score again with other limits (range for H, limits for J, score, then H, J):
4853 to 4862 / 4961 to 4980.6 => 6.9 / 15.82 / 8.948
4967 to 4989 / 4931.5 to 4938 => -0.3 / 8.771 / 9.084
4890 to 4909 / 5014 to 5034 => 0.9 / 9.232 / 8.372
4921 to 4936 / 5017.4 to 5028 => 0.8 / 9.098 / 8.315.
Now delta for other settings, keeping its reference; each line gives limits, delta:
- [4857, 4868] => 4867.77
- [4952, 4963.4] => 4955.98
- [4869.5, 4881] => 4870.01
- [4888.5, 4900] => 4889.11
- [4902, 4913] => 4909.42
